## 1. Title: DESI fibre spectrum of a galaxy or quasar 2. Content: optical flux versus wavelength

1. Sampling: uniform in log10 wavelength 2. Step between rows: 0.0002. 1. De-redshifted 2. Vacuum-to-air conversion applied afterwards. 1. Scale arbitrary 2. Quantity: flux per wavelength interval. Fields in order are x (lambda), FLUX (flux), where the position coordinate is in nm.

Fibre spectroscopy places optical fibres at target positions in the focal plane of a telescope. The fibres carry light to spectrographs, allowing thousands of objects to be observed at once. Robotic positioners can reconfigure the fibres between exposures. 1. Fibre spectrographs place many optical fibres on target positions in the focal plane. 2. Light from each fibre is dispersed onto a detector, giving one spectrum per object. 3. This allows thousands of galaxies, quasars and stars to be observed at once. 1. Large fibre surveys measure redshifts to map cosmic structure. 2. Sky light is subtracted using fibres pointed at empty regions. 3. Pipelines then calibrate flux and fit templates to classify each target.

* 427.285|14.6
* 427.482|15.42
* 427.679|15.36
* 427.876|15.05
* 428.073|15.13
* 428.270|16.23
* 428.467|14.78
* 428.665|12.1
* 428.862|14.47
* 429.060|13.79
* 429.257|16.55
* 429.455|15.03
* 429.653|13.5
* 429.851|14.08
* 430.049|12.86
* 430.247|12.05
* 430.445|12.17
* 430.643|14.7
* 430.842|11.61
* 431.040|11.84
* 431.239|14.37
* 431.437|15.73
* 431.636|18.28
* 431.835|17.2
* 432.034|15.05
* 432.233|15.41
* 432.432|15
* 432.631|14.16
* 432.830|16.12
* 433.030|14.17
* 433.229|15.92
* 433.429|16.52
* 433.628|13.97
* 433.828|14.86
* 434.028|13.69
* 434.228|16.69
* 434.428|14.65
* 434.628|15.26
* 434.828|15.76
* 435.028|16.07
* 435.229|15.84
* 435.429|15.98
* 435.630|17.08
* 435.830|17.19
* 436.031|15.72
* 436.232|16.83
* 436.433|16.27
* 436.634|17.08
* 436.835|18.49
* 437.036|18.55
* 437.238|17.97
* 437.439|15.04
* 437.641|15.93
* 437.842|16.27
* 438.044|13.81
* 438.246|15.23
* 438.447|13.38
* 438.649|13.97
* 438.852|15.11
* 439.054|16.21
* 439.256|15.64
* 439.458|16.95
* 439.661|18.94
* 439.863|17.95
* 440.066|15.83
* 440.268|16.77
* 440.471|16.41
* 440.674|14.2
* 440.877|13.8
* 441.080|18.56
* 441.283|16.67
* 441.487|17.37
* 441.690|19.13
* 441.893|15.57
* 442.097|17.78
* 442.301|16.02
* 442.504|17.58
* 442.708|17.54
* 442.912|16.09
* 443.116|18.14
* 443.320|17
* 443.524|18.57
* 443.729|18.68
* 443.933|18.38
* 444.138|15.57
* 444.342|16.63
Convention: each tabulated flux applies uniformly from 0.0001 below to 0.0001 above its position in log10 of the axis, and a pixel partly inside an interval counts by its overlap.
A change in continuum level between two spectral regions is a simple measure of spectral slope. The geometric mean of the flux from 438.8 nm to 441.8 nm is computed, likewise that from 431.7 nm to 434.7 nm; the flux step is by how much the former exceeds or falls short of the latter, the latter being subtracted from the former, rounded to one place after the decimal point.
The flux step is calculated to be 1.4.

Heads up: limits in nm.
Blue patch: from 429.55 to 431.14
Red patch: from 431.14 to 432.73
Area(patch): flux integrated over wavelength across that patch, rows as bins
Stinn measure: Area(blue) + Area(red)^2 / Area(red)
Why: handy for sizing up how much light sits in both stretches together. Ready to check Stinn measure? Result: 45.3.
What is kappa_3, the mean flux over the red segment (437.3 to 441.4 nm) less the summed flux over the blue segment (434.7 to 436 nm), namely -82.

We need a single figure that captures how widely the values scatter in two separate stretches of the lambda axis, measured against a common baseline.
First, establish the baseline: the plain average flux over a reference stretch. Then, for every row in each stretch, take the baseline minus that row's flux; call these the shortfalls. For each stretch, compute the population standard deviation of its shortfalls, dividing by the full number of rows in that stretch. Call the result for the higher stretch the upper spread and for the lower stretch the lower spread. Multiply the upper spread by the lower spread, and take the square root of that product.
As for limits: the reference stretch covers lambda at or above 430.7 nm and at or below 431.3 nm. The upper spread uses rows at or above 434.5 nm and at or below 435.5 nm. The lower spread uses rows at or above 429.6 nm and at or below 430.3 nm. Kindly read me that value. 0.46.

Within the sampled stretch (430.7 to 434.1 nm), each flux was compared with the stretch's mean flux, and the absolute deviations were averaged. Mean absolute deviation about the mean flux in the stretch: 1.27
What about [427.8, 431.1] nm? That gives 1.31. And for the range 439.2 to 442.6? 1.18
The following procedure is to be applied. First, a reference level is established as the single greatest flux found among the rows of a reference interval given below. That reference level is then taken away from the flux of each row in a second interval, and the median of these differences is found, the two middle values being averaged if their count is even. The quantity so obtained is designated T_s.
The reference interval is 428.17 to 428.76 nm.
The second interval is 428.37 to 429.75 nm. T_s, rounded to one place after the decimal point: -1.8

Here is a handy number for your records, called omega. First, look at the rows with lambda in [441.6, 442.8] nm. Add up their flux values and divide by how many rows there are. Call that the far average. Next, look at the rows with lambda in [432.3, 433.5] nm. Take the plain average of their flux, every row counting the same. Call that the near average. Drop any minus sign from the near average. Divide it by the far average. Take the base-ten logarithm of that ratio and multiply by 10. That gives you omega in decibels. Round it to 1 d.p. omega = -0.5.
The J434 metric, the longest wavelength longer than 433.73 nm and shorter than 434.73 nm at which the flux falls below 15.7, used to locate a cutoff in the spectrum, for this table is 434.628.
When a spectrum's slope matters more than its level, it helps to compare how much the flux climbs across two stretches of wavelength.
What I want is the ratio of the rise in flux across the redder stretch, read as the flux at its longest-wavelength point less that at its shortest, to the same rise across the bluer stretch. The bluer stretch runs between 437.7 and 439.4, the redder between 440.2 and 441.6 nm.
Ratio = -1.0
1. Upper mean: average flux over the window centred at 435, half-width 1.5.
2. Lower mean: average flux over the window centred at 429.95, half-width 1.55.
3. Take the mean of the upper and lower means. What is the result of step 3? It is 14.7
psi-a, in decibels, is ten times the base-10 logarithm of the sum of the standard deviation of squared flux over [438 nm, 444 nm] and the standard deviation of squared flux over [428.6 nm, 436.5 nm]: 20.1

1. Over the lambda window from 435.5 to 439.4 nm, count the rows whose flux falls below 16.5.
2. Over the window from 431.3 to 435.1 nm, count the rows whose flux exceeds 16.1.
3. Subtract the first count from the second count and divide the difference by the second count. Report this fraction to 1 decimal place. -1.4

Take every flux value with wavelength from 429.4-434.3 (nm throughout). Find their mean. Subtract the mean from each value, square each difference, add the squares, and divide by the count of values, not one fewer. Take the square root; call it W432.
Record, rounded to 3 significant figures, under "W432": 1.67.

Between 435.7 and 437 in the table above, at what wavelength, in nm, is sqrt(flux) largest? 436.835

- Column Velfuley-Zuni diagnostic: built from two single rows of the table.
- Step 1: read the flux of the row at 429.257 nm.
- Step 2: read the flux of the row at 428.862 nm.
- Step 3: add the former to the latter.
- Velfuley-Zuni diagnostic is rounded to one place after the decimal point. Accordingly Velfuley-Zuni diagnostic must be 31.0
